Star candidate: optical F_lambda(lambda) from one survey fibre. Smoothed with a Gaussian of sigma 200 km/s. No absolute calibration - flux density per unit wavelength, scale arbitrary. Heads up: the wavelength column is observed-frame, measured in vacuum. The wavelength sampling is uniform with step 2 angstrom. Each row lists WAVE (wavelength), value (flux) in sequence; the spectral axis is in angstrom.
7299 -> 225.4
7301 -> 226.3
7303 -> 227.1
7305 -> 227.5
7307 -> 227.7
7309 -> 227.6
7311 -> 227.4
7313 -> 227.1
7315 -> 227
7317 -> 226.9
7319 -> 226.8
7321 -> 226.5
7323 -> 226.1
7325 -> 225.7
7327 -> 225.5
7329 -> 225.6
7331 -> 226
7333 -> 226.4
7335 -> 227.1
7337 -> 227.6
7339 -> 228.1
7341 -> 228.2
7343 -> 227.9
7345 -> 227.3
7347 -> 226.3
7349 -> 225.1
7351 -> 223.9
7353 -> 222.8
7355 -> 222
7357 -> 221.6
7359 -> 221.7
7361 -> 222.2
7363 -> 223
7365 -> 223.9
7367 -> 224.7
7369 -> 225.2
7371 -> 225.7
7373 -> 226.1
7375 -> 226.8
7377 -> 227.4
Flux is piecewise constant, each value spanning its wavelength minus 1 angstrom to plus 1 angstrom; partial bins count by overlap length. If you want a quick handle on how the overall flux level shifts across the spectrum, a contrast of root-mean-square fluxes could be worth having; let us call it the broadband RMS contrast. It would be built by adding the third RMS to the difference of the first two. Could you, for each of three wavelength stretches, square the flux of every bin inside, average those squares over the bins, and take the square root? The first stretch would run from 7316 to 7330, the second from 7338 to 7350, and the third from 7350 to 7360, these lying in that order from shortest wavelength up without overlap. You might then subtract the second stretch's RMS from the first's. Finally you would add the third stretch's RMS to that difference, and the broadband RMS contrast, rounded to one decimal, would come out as 221.4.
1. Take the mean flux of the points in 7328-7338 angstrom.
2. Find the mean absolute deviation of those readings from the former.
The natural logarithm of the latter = -0.43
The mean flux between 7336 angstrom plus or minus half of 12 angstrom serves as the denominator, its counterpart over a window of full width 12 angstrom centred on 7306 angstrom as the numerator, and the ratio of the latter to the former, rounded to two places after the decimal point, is 1.00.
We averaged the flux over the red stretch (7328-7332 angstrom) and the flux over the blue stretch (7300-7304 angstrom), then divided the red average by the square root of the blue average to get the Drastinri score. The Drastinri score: 15.0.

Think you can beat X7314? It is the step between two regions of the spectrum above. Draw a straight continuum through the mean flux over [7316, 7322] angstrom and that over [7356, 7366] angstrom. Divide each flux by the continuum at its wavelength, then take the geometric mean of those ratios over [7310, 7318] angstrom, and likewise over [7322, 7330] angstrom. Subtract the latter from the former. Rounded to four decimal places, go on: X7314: 0.0007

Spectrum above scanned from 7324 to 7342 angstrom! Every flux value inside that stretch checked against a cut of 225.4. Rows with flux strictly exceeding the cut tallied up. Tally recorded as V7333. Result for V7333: 9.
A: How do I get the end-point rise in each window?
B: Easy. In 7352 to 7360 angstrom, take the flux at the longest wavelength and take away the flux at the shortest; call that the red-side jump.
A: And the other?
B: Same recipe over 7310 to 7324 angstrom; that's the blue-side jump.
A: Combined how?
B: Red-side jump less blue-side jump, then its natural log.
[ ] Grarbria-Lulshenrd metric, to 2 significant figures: -1.6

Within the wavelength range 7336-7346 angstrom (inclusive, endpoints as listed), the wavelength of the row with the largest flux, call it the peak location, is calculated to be 7341 angstrom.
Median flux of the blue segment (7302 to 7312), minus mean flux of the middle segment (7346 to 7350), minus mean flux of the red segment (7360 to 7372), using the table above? -222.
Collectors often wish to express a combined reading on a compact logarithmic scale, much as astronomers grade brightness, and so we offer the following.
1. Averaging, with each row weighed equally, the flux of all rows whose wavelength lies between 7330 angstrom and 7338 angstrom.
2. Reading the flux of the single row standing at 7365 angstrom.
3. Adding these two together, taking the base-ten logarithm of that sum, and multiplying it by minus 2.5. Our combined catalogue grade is -6.63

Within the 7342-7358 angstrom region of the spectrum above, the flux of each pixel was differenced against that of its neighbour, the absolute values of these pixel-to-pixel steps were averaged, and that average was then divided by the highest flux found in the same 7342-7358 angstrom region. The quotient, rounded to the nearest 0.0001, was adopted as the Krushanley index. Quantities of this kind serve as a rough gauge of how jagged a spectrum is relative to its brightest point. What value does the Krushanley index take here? 0.0039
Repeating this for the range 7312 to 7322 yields 0.0007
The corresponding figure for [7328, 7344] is 0.0018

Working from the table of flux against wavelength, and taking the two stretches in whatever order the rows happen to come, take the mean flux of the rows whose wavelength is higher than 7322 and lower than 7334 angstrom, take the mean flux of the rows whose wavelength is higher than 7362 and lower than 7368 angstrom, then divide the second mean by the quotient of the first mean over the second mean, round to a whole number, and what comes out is 222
